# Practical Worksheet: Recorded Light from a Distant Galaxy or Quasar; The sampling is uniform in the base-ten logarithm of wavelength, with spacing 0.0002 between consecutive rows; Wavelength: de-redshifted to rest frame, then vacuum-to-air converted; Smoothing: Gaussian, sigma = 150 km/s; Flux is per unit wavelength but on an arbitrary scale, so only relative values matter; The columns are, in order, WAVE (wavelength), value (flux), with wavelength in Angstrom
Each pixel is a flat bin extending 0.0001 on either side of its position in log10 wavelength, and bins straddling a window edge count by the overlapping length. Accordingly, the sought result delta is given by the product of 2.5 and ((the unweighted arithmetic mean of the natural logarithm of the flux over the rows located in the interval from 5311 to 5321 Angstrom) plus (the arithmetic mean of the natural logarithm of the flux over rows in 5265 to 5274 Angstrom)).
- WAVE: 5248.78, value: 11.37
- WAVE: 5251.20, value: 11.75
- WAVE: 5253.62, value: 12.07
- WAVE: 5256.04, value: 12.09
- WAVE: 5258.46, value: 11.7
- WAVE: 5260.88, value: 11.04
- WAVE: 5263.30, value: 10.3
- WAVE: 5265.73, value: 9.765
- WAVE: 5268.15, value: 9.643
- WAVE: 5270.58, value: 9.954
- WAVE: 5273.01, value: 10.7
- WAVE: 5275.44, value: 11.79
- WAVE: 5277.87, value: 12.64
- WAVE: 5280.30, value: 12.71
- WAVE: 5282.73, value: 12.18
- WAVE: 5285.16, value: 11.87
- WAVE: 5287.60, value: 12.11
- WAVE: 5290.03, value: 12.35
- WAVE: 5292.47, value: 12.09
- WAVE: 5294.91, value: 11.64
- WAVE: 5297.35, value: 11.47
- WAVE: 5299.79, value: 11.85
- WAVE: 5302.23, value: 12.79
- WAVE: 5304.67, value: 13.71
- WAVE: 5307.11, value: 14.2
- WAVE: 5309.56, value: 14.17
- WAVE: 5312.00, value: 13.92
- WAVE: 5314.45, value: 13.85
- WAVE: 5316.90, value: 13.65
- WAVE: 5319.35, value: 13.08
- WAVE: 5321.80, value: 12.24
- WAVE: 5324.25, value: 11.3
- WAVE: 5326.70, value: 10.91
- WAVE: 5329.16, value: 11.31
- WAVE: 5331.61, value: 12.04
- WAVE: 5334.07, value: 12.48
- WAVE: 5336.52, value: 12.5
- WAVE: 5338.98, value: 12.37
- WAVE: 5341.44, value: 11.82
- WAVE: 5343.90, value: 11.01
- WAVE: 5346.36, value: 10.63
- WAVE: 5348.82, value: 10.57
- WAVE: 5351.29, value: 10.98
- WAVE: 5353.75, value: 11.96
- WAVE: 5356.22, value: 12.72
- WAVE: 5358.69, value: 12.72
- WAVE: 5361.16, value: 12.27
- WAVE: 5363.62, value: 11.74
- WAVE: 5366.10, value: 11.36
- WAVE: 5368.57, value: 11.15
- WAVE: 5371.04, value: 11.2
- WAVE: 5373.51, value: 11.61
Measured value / 12.3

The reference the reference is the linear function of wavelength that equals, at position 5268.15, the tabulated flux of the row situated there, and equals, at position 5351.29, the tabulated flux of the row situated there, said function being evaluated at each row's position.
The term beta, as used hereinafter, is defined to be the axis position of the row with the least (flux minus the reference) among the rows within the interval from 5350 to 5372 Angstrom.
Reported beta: 5368.57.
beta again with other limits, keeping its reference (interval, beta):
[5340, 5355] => 5348.82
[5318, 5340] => 5326.70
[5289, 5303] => 5297.35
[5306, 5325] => 5324.25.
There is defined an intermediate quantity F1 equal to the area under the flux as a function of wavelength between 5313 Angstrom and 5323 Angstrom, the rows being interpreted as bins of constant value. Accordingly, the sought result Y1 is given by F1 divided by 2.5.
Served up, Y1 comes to 52.9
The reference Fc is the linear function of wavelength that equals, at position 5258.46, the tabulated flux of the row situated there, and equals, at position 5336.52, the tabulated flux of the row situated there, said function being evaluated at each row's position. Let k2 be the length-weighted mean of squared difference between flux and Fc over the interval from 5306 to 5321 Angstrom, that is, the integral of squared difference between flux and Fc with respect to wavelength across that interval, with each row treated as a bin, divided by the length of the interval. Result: 2.5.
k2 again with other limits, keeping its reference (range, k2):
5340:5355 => 2.4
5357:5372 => 1.4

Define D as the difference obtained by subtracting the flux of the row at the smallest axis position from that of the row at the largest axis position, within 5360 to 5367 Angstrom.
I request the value -0.9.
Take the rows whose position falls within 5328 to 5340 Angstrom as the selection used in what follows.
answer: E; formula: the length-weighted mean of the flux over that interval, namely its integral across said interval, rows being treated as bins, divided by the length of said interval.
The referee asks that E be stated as 12.1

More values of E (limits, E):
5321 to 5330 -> 11.4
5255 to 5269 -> 10.8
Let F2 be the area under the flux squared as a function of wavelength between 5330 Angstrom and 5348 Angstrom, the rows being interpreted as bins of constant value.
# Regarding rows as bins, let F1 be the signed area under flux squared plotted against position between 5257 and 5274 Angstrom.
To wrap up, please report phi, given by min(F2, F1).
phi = 1870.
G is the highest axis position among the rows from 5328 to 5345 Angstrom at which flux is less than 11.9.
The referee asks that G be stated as 5343.90 Angstrom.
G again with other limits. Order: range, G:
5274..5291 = 5285.16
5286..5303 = 5299.79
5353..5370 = 5368.57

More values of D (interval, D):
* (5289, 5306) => 1.4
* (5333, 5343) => -0.7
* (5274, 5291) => 0.6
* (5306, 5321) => -1.1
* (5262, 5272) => -0.3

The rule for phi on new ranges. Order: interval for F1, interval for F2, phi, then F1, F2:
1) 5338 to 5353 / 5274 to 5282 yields 1217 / 1900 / 1217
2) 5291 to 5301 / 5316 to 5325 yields 1387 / 1387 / 1434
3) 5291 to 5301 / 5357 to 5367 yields 1387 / 1387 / 1460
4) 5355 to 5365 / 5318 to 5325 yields 1062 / 1526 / 1062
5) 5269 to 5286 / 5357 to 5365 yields 1202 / 2322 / 1202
